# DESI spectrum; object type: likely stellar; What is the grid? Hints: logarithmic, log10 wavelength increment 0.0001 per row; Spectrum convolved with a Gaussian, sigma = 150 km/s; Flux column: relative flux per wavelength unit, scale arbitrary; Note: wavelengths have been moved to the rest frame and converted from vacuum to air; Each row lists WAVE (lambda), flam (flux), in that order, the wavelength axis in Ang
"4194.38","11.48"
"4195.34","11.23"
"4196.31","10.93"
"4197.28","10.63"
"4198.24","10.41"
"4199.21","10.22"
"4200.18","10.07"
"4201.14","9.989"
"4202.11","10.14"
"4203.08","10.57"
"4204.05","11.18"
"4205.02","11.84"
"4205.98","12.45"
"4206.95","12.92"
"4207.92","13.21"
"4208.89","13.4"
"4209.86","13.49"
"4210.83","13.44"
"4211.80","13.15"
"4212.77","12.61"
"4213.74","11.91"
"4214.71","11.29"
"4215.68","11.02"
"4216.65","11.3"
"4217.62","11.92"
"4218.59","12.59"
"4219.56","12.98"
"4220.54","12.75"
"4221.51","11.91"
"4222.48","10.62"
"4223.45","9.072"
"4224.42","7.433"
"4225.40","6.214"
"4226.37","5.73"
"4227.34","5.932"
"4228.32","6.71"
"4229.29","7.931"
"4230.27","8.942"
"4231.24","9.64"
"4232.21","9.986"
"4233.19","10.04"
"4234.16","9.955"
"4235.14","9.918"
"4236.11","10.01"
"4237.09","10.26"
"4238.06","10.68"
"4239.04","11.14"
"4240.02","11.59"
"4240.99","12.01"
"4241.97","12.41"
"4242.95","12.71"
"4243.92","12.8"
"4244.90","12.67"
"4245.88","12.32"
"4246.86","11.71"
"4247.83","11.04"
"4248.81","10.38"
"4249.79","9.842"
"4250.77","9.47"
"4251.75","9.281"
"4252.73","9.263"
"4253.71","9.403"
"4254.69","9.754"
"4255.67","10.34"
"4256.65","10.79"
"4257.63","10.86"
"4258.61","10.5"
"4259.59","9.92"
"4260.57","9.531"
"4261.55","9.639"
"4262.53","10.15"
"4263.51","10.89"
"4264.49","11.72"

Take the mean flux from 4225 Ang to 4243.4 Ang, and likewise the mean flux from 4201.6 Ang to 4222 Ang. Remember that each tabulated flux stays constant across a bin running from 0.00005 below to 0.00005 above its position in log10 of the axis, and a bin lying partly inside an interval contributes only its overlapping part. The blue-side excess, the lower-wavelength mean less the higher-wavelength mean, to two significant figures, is 2.6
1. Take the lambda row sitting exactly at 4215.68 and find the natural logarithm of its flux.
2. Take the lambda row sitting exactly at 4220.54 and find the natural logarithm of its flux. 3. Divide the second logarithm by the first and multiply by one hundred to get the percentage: 106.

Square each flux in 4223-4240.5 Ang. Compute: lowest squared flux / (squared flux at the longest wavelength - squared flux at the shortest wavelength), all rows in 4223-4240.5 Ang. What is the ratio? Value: 0.6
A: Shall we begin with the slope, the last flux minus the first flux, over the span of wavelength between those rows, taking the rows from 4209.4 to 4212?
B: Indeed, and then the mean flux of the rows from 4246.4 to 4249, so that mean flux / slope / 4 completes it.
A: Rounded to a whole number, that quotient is -16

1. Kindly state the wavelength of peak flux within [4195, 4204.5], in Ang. 4195.34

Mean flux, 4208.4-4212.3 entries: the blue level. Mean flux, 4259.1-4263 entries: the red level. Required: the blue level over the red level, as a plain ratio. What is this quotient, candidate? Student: 1.36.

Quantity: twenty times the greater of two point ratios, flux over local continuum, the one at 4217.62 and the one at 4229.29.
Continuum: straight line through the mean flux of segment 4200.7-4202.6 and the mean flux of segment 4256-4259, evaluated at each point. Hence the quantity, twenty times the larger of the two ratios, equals 23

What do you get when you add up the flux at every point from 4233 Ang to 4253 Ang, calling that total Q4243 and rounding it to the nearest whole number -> 229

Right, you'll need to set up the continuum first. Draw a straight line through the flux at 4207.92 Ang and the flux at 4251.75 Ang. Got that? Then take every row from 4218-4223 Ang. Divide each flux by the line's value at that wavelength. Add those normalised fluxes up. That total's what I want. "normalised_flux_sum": 5.0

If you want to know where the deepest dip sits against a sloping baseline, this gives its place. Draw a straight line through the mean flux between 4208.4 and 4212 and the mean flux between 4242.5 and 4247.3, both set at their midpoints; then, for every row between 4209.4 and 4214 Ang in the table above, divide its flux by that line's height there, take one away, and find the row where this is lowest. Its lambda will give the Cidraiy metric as 4213.74 Ang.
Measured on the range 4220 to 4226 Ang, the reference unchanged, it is 4225.40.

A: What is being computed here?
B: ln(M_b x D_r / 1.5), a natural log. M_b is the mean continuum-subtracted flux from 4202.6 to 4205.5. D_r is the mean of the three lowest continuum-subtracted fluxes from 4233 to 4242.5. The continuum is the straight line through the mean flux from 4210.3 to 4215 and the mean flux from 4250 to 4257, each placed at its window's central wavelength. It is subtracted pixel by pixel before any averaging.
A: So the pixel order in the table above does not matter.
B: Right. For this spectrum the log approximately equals 0.3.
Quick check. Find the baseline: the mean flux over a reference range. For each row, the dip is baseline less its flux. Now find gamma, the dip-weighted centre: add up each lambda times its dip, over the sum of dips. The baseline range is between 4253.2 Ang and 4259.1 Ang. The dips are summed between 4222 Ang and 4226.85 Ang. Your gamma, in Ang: 4225.4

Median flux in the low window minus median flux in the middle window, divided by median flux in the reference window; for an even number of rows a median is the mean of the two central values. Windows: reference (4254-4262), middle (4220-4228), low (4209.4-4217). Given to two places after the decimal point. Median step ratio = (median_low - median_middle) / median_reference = 0.40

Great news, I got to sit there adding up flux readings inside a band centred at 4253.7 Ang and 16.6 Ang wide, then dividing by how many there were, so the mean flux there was 10.2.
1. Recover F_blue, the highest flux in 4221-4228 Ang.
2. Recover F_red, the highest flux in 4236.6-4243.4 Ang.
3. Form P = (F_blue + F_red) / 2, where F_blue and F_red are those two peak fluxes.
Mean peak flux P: 12.3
